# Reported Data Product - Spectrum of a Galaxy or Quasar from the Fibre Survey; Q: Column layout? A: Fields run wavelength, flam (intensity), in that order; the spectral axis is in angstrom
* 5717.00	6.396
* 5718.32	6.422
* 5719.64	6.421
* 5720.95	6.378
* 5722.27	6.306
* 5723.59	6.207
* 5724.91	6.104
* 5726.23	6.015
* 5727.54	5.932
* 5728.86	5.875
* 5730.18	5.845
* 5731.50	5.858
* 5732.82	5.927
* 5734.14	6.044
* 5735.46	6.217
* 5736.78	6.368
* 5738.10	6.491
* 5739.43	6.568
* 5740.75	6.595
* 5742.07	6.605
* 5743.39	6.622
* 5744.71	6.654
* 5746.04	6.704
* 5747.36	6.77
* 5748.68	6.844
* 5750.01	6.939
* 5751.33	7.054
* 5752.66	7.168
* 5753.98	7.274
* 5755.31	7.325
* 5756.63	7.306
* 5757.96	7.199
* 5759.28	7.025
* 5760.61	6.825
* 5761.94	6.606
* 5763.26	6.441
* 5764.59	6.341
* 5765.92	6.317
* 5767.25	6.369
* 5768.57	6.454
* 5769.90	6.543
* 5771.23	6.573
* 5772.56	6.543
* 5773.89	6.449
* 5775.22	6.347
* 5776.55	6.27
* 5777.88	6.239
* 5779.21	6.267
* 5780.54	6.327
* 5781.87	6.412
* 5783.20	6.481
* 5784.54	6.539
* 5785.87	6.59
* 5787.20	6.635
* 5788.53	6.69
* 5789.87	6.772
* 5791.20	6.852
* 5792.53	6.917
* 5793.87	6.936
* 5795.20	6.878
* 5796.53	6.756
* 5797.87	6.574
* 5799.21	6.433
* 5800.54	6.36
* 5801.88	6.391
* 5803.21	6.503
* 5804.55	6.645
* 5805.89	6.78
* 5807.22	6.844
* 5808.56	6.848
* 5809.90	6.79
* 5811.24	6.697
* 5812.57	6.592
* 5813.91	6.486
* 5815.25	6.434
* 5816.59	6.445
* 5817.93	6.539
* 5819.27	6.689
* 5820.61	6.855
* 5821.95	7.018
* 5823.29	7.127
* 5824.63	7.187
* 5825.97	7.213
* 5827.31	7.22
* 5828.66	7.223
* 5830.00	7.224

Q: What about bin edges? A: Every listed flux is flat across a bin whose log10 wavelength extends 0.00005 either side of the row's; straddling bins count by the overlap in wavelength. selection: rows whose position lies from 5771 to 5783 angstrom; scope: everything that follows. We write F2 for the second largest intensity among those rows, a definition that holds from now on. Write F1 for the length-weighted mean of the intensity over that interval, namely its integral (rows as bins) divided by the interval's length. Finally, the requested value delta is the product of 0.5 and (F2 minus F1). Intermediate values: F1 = 6.38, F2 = 6.543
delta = 0.08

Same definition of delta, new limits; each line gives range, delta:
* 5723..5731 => 0.06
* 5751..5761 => 0.07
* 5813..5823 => 0.10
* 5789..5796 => 0.03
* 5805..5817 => 0.09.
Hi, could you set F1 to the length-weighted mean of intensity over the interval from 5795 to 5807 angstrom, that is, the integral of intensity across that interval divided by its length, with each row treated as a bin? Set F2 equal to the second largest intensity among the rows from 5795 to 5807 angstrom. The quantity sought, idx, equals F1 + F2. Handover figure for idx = 13.4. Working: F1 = 6.59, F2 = 6.78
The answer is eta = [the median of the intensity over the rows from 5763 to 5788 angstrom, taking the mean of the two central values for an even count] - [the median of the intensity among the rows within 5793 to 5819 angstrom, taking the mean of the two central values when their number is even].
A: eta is -0.2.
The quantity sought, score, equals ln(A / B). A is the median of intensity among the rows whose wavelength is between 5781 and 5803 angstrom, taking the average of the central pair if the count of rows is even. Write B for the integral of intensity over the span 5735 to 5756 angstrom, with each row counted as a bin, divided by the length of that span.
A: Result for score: -0.02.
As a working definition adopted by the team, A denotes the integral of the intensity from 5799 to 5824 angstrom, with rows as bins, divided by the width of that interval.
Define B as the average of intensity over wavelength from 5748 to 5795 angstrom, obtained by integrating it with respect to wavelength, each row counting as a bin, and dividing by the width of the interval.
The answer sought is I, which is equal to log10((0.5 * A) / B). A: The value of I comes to -0.30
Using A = 6.66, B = 6.68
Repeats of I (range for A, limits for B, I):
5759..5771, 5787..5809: -0.31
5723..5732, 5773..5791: -0.34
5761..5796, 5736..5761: -0.32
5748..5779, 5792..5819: -0.30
